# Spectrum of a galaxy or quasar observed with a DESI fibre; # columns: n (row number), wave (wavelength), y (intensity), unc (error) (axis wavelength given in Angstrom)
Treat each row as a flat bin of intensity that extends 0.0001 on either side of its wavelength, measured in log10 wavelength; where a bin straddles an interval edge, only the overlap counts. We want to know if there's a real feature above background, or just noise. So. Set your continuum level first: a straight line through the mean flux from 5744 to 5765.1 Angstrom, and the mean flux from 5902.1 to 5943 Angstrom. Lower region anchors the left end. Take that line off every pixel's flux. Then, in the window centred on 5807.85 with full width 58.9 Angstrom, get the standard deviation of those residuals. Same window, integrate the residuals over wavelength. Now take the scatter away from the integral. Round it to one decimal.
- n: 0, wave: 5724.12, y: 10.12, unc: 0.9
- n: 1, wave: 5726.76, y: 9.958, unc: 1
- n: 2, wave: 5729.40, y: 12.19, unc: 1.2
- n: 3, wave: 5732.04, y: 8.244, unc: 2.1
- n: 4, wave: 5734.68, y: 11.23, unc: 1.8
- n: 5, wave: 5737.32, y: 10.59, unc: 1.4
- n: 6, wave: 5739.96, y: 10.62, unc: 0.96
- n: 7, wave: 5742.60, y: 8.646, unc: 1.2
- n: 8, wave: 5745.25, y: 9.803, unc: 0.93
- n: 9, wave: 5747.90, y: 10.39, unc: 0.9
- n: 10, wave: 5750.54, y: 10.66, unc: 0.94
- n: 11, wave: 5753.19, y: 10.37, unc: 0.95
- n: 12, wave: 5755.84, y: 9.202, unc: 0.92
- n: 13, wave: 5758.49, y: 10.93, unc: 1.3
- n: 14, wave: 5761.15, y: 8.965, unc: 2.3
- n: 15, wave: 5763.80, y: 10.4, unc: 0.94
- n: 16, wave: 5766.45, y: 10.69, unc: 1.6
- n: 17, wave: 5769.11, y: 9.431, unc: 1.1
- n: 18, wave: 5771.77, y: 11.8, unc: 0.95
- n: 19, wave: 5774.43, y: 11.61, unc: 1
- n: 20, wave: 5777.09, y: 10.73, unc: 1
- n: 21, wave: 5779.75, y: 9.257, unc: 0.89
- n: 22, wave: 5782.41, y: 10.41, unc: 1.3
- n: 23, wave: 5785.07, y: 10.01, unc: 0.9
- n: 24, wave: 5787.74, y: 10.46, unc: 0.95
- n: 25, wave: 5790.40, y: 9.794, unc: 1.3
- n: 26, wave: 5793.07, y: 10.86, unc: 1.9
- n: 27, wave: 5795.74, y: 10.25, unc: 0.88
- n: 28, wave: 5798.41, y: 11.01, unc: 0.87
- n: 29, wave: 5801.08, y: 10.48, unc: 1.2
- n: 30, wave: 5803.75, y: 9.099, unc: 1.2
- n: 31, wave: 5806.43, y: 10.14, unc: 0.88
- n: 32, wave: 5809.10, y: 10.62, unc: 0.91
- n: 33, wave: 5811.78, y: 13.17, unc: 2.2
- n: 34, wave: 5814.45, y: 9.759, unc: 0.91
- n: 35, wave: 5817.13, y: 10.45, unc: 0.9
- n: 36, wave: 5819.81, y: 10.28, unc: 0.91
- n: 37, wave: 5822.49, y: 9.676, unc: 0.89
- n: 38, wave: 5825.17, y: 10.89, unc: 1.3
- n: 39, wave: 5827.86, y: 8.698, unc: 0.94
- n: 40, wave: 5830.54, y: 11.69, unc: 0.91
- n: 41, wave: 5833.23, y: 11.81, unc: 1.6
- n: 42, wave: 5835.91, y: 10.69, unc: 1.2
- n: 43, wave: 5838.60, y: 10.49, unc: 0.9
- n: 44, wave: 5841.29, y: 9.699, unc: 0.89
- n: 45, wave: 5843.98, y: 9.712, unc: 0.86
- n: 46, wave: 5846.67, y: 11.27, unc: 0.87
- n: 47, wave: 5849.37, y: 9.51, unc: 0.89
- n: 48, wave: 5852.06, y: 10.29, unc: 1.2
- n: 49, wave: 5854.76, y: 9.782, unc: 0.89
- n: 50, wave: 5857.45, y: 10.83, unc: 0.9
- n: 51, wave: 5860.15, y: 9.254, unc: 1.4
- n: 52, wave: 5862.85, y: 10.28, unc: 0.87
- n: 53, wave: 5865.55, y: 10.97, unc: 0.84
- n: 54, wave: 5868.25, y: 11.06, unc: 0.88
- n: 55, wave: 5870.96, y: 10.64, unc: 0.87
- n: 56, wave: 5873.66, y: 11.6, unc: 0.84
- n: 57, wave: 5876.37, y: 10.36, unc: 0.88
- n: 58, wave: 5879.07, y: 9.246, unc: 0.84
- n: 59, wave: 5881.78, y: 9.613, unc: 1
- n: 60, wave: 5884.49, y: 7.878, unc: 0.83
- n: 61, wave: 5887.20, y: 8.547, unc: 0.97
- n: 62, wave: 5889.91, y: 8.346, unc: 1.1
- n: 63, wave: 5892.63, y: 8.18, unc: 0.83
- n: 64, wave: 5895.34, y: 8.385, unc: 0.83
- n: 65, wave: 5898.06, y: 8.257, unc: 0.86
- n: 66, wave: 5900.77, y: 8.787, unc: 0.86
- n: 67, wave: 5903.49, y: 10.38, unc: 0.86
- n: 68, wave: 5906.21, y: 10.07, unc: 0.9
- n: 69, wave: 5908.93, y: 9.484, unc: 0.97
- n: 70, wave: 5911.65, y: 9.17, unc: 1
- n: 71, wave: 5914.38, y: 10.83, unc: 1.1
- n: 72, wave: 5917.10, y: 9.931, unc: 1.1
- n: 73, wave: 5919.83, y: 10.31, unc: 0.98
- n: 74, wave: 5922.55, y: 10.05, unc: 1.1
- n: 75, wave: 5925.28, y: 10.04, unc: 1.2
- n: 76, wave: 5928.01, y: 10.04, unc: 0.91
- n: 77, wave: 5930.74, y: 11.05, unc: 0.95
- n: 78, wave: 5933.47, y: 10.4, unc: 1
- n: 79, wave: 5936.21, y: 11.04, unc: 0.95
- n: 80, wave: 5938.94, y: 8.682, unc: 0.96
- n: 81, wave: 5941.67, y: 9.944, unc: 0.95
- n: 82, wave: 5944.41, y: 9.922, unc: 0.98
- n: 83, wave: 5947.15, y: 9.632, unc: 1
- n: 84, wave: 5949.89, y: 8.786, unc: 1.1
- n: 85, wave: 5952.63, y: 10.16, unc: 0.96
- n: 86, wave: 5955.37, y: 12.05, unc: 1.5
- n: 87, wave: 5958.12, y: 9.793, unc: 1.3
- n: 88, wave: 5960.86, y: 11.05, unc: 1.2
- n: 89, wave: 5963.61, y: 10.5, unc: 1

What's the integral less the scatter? 19.1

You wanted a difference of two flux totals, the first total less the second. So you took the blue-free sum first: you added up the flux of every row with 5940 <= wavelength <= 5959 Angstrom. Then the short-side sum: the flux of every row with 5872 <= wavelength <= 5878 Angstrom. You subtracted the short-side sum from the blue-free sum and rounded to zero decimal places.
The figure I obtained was 48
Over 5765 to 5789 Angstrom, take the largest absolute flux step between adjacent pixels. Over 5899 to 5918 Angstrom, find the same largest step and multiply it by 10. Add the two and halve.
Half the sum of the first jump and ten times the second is 9.5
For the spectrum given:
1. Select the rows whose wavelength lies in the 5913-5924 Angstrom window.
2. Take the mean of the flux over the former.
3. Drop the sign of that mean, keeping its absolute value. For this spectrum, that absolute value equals 10.3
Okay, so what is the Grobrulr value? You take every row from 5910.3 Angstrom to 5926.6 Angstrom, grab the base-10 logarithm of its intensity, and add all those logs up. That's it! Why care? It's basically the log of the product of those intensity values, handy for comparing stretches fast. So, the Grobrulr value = 6.01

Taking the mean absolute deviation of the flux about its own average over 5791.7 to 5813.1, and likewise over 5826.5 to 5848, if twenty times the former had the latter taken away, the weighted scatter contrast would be 14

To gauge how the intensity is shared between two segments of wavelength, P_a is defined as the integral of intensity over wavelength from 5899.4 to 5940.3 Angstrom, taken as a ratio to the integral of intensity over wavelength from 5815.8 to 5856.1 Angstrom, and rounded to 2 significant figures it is 0.98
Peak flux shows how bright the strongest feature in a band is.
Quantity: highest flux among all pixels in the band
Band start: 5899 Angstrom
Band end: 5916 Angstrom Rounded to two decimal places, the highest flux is 10.83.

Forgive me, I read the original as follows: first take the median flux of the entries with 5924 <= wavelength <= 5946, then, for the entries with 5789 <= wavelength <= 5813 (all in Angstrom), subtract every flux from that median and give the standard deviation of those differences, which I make 1.1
